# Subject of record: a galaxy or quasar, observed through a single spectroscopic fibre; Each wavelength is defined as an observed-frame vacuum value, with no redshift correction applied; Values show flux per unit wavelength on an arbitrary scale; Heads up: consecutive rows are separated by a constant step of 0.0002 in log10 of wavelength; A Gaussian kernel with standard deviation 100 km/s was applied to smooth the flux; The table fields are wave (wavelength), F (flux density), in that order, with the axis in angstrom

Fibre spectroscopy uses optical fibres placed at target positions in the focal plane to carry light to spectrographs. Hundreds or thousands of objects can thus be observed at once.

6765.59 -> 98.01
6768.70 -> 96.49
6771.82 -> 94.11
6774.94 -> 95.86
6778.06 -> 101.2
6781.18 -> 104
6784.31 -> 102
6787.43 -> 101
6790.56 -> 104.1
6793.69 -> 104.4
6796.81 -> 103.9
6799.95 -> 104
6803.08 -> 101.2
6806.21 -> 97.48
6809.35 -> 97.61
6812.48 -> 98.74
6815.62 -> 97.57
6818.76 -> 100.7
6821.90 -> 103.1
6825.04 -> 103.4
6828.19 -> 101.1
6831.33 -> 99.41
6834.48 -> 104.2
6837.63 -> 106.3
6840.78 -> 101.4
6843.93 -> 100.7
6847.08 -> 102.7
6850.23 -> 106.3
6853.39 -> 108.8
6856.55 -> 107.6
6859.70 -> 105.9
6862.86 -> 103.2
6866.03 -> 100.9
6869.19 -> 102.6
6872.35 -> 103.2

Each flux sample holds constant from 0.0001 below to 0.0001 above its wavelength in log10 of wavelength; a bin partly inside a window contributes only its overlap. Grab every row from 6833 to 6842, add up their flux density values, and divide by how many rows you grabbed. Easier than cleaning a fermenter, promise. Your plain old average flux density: 104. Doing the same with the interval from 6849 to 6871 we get 105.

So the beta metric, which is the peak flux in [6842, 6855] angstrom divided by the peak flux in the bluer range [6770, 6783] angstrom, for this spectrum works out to 1.05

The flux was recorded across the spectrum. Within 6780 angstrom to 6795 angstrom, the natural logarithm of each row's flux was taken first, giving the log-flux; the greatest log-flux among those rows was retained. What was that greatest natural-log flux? 4.648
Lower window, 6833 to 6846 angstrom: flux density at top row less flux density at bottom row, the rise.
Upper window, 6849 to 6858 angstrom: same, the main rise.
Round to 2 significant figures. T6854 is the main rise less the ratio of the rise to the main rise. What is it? 4.0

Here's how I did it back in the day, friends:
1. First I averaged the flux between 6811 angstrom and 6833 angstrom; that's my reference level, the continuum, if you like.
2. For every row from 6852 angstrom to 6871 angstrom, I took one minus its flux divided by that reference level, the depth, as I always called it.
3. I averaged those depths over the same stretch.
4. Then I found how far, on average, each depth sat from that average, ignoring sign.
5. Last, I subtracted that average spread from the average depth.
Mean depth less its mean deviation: -0.068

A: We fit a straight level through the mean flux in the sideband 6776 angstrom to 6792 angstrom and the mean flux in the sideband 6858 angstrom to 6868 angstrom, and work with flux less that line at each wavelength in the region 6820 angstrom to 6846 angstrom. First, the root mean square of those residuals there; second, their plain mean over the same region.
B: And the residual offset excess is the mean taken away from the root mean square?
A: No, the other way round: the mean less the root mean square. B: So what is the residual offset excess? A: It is -2.7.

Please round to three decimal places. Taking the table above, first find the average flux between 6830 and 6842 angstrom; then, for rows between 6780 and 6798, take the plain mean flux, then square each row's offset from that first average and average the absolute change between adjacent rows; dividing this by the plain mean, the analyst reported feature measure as 0.014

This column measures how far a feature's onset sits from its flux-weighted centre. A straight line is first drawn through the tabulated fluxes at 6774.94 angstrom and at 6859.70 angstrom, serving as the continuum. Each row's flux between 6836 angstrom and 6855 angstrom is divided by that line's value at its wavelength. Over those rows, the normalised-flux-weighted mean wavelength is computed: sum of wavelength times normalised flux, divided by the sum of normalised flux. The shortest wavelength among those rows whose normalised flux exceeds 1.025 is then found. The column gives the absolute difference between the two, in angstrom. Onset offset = 7.9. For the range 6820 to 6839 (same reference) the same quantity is 7.9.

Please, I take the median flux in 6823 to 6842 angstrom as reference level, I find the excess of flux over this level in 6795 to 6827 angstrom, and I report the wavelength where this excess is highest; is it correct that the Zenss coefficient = 6799.95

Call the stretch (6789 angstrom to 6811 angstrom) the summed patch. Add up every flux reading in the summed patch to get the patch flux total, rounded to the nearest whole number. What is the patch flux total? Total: 713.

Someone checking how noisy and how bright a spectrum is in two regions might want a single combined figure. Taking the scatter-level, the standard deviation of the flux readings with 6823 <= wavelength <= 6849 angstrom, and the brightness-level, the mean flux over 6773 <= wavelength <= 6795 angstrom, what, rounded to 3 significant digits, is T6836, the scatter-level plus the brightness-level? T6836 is 104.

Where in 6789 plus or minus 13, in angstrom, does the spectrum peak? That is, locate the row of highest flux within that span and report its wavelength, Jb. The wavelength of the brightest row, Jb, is 6793.69 angstrom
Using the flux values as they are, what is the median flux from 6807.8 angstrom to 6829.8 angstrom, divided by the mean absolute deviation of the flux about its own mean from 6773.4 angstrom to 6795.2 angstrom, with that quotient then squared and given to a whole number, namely 2317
